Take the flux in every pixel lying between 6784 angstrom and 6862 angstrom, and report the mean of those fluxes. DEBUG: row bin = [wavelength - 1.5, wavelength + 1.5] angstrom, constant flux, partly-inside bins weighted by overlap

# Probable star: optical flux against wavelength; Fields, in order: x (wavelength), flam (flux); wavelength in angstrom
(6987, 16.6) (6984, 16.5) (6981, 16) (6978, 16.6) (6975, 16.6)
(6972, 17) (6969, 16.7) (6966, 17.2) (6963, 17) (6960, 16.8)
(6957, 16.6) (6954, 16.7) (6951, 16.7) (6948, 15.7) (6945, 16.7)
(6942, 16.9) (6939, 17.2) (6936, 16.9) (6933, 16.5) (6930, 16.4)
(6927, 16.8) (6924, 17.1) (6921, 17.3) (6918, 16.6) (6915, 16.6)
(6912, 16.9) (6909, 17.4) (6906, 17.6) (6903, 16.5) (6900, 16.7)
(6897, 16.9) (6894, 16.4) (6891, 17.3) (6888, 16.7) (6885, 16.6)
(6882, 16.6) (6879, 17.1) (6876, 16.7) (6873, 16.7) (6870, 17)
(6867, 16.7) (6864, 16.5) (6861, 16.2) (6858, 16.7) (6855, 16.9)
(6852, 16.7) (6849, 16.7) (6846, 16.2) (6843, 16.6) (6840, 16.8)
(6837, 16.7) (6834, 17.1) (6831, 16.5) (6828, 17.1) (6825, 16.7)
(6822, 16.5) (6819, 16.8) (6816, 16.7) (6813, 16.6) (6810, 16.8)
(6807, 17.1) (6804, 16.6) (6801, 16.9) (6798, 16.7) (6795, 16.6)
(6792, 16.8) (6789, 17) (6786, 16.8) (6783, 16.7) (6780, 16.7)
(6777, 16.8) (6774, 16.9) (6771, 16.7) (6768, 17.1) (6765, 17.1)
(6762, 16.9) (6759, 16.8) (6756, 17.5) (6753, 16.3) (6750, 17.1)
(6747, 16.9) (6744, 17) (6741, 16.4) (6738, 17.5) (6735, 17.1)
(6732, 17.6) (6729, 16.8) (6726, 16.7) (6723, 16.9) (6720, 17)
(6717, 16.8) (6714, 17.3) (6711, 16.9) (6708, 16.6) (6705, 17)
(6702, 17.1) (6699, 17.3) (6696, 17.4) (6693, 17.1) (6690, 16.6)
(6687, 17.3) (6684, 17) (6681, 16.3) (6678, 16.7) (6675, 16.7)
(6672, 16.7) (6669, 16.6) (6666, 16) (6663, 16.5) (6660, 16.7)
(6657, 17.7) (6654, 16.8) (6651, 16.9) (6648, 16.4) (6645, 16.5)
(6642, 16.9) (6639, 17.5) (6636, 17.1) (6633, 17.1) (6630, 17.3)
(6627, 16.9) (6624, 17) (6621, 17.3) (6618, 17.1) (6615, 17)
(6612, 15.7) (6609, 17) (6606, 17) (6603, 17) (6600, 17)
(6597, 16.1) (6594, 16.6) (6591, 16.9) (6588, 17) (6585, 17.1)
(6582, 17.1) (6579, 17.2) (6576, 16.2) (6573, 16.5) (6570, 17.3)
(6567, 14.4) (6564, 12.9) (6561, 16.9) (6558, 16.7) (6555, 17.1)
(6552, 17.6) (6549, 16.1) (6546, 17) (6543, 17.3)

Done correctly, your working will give 16.7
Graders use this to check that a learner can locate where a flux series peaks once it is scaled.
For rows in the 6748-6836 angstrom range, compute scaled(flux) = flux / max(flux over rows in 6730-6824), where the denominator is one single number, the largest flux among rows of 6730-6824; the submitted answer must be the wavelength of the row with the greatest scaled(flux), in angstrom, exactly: 6756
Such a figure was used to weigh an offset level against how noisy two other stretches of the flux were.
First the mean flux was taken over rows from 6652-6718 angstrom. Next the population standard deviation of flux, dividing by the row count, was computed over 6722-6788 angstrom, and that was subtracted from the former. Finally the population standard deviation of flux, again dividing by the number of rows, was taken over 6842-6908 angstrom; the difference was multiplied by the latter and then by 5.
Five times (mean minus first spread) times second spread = 26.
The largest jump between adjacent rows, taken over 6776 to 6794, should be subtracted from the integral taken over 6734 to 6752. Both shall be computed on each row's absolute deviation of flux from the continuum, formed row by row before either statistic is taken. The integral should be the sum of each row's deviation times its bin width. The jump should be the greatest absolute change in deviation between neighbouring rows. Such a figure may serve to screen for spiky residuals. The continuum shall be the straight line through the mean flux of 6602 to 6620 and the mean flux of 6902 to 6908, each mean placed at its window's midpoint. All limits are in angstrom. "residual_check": 4.6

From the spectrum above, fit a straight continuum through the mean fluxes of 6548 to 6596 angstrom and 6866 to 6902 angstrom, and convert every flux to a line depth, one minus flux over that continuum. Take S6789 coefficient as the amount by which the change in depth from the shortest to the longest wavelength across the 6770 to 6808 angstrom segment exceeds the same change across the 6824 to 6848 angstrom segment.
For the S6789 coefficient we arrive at -0.053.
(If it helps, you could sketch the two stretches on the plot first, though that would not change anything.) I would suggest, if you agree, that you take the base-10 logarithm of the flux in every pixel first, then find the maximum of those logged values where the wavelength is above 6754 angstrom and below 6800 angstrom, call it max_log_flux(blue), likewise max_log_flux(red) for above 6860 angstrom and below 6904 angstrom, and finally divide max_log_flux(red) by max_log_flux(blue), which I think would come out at 0.996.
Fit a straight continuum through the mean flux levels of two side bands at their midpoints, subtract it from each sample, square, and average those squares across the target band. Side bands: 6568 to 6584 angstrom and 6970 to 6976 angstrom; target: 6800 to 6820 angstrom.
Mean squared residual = 0.03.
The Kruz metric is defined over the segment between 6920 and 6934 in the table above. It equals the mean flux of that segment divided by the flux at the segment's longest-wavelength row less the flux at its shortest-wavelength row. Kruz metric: -21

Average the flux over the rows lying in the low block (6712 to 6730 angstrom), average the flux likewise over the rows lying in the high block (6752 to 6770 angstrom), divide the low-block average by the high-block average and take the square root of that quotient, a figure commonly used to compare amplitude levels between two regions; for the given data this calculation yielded 1.00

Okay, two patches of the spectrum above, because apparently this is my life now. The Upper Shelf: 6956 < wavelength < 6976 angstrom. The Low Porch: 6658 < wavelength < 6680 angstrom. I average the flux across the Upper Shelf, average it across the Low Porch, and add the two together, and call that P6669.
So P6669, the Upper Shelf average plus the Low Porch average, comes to 33.4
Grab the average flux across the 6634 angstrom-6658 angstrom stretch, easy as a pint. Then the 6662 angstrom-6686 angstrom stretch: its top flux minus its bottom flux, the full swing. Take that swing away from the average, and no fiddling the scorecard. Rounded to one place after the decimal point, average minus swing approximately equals 16.0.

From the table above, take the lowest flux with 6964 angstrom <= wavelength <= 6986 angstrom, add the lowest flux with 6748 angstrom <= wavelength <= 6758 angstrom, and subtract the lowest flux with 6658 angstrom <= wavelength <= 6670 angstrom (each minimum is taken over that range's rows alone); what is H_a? 16.3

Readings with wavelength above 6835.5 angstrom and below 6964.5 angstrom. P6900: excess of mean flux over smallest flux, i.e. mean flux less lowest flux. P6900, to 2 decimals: 1.05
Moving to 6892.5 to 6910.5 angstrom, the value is 0.52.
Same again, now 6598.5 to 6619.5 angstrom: 1.13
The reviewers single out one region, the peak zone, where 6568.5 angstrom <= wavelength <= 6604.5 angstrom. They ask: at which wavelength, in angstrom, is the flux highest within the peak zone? 6570 angstrom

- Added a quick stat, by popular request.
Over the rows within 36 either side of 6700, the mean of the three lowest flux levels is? 16.3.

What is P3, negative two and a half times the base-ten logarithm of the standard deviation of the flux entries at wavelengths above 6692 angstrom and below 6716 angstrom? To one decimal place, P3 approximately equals 1.5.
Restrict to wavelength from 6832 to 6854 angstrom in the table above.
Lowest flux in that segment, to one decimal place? 16.2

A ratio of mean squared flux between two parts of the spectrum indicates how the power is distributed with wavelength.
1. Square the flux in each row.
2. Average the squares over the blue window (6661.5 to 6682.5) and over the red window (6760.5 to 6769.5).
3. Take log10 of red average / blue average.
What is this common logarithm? 0.028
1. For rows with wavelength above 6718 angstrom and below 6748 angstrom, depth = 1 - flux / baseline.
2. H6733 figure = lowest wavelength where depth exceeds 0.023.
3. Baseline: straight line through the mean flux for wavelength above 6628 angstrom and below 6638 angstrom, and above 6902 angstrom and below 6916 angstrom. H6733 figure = 6726 angstrom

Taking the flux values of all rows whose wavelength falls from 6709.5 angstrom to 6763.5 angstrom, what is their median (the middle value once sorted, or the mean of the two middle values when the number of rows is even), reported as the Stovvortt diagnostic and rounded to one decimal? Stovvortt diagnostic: 16.9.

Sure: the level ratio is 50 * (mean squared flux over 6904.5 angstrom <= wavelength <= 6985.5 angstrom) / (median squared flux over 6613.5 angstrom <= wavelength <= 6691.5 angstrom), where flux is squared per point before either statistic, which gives 49.3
